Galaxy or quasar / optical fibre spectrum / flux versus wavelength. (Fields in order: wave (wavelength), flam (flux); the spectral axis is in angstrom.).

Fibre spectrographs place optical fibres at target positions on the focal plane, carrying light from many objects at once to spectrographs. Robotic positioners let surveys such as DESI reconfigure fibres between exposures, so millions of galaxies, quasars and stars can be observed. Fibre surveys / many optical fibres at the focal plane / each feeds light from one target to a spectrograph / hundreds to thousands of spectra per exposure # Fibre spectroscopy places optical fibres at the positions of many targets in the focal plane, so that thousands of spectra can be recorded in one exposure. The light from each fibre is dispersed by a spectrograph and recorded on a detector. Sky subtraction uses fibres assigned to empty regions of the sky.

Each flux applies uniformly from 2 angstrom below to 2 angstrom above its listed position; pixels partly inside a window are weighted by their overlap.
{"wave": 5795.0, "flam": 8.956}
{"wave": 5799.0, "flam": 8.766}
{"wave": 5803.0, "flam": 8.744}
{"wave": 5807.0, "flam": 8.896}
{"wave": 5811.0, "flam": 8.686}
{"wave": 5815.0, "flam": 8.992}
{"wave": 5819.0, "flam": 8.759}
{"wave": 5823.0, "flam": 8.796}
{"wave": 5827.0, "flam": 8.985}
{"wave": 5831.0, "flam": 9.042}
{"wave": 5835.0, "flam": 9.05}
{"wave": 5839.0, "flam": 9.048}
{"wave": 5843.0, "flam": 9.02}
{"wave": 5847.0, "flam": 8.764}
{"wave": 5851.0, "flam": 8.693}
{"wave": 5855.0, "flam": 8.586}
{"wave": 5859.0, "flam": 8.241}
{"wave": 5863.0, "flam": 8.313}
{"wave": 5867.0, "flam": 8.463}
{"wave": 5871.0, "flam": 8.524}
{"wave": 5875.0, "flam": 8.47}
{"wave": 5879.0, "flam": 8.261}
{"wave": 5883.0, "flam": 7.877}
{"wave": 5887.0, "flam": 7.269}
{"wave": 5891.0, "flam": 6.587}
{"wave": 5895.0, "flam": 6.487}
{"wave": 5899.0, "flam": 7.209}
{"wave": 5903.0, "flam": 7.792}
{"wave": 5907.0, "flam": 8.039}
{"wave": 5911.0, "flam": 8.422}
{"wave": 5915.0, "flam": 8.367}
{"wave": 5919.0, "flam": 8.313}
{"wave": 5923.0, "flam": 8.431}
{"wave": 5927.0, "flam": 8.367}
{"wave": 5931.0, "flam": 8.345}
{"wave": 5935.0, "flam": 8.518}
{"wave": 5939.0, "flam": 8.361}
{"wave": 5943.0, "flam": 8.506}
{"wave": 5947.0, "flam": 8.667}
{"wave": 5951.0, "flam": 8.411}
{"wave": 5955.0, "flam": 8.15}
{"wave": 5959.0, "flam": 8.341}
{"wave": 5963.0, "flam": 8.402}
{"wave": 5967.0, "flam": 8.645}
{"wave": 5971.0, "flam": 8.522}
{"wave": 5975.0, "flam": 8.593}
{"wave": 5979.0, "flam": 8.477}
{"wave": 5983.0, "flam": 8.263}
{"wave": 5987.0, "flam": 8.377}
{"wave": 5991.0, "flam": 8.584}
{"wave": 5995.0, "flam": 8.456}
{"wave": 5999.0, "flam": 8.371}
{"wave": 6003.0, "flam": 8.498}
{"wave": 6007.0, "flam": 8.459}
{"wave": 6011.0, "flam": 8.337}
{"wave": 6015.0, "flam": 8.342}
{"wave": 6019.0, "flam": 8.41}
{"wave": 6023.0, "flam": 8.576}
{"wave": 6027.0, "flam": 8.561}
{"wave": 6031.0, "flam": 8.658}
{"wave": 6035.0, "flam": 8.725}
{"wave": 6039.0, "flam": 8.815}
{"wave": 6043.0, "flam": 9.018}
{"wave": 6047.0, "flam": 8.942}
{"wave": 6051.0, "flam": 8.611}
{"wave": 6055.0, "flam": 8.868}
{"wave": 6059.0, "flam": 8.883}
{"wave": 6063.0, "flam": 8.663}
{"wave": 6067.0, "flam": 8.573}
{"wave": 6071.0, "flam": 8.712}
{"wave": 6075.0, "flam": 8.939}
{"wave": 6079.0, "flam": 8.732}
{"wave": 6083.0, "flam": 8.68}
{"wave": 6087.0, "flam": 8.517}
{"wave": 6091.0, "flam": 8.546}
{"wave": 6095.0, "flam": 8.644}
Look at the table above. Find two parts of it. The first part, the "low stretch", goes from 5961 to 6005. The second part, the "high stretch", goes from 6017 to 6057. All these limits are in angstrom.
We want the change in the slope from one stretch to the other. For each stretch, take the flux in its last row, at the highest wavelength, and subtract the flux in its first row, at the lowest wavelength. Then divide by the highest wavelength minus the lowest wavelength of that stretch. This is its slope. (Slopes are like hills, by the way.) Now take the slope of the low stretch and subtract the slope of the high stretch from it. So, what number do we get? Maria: -0.010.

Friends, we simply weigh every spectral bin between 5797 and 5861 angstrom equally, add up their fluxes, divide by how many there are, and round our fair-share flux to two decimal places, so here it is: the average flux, 8.82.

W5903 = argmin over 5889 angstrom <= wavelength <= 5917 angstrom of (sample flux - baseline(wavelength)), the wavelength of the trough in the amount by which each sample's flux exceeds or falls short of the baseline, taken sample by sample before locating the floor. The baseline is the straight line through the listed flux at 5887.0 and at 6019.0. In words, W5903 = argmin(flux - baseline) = 5895.0 angstrom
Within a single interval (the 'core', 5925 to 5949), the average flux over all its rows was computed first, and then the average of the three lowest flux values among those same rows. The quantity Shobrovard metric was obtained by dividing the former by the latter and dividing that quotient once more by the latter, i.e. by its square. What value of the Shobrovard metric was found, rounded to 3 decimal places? 0.121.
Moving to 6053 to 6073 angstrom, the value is 0.117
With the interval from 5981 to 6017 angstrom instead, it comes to 0.122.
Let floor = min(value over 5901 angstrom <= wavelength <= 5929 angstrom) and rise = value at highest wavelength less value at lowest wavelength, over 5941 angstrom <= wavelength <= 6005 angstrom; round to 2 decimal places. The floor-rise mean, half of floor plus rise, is 3.89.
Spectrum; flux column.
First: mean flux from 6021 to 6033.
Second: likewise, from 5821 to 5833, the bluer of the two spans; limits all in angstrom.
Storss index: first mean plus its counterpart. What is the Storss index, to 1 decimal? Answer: 17.5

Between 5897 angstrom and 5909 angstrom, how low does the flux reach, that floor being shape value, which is 7.209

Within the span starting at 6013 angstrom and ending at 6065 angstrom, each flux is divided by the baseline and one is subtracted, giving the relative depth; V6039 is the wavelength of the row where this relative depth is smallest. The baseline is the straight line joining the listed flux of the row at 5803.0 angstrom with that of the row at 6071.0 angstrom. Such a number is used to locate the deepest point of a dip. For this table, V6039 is 6015.0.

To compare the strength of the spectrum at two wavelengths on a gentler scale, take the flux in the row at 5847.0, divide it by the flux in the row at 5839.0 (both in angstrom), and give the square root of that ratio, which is 0.98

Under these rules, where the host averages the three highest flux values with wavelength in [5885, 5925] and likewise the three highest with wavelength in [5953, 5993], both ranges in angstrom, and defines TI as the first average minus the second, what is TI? -0.20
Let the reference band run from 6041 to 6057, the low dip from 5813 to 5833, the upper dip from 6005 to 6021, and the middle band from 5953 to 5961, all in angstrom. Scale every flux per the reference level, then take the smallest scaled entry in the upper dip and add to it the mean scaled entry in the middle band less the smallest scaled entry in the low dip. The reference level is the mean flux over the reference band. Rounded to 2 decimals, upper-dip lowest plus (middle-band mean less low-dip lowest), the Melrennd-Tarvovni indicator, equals 0.88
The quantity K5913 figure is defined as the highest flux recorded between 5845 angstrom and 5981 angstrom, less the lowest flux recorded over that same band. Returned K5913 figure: 2.3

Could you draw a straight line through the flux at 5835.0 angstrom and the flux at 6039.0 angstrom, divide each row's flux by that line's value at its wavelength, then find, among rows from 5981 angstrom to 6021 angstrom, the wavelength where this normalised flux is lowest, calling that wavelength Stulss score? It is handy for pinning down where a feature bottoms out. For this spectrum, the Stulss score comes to 5983.0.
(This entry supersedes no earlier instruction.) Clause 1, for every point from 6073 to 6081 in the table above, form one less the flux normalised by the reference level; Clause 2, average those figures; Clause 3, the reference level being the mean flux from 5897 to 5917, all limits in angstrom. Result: -0.109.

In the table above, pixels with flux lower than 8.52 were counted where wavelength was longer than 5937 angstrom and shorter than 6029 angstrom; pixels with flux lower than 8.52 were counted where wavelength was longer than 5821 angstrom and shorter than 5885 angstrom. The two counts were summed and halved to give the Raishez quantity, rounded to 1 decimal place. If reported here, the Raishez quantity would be 11.0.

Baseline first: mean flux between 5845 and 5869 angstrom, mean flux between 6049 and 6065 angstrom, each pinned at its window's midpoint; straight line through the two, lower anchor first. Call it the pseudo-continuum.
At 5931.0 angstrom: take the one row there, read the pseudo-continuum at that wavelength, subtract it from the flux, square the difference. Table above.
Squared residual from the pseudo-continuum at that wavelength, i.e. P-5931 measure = 0.07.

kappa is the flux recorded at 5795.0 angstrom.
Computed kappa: 8.956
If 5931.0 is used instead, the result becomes 8.345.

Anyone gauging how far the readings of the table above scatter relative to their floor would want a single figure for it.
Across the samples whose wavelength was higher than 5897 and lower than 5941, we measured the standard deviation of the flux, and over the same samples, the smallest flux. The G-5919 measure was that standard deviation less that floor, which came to -6.8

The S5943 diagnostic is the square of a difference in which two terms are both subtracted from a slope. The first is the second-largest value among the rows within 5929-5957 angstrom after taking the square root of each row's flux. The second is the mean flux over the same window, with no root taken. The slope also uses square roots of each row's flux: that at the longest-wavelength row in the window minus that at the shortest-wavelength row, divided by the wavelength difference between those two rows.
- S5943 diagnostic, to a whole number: 129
